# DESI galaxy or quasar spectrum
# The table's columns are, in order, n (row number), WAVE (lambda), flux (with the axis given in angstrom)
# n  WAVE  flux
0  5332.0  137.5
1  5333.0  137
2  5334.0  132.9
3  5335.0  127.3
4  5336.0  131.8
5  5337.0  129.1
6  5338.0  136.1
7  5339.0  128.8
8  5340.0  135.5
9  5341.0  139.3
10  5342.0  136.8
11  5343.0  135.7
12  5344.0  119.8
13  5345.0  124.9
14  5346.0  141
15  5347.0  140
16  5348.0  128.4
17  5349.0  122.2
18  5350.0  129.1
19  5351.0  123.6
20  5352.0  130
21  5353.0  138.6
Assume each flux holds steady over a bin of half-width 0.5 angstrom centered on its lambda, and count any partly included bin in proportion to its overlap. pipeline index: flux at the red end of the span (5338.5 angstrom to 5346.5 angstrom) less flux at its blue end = 12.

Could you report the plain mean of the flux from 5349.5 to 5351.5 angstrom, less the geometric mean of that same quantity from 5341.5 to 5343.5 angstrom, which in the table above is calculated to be -10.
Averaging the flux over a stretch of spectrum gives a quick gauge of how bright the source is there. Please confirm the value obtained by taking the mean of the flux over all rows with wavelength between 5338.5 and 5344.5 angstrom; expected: 133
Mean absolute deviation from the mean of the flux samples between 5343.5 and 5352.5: 5.6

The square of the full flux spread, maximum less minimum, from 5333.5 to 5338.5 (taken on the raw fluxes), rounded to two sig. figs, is 77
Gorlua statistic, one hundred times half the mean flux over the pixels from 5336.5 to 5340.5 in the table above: 6619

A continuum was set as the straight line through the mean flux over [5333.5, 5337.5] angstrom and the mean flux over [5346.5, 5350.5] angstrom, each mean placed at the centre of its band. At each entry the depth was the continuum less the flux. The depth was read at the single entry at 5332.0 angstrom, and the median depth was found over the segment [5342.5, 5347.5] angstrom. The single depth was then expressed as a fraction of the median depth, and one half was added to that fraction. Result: 1.8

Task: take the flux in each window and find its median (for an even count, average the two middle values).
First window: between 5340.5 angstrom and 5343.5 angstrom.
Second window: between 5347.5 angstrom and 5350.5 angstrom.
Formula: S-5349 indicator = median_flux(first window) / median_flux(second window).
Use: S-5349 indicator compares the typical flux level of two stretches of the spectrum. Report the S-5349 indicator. 1.065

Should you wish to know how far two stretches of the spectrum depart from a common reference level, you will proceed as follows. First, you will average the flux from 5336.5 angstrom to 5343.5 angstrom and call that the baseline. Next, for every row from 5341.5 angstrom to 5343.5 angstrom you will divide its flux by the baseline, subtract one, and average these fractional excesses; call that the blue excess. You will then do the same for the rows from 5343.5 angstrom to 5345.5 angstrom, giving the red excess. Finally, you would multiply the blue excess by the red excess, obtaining -0.0012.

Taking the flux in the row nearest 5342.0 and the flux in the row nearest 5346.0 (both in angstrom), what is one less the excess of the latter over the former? -3.2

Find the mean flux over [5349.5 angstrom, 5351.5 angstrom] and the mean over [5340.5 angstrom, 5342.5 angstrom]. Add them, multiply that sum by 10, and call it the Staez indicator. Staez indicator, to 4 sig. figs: 2644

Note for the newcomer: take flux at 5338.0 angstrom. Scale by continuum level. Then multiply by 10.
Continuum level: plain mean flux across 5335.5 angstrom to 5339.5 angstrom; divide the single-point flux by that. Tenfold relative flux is 10.4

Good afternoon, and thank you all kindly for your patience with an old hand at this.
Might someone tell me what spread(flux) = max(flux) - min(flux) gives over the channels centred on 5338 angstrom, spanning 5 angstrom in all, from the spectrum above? 7.3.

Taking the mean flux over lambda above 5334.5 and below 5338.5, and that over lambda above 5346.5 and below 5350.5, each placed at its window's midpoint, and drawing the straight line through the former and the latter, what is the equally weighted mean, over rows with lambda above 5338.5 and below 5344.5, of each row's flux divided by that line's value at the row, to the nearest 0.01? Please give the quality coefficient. 1.02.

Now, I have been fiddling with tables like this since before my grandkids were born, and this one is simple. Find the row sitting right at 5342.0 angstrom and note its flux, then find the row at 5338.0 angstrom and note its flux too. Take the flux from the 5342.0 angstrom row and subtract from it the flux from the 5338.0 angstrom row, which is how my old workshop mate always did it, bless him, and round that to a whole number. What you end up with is 1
